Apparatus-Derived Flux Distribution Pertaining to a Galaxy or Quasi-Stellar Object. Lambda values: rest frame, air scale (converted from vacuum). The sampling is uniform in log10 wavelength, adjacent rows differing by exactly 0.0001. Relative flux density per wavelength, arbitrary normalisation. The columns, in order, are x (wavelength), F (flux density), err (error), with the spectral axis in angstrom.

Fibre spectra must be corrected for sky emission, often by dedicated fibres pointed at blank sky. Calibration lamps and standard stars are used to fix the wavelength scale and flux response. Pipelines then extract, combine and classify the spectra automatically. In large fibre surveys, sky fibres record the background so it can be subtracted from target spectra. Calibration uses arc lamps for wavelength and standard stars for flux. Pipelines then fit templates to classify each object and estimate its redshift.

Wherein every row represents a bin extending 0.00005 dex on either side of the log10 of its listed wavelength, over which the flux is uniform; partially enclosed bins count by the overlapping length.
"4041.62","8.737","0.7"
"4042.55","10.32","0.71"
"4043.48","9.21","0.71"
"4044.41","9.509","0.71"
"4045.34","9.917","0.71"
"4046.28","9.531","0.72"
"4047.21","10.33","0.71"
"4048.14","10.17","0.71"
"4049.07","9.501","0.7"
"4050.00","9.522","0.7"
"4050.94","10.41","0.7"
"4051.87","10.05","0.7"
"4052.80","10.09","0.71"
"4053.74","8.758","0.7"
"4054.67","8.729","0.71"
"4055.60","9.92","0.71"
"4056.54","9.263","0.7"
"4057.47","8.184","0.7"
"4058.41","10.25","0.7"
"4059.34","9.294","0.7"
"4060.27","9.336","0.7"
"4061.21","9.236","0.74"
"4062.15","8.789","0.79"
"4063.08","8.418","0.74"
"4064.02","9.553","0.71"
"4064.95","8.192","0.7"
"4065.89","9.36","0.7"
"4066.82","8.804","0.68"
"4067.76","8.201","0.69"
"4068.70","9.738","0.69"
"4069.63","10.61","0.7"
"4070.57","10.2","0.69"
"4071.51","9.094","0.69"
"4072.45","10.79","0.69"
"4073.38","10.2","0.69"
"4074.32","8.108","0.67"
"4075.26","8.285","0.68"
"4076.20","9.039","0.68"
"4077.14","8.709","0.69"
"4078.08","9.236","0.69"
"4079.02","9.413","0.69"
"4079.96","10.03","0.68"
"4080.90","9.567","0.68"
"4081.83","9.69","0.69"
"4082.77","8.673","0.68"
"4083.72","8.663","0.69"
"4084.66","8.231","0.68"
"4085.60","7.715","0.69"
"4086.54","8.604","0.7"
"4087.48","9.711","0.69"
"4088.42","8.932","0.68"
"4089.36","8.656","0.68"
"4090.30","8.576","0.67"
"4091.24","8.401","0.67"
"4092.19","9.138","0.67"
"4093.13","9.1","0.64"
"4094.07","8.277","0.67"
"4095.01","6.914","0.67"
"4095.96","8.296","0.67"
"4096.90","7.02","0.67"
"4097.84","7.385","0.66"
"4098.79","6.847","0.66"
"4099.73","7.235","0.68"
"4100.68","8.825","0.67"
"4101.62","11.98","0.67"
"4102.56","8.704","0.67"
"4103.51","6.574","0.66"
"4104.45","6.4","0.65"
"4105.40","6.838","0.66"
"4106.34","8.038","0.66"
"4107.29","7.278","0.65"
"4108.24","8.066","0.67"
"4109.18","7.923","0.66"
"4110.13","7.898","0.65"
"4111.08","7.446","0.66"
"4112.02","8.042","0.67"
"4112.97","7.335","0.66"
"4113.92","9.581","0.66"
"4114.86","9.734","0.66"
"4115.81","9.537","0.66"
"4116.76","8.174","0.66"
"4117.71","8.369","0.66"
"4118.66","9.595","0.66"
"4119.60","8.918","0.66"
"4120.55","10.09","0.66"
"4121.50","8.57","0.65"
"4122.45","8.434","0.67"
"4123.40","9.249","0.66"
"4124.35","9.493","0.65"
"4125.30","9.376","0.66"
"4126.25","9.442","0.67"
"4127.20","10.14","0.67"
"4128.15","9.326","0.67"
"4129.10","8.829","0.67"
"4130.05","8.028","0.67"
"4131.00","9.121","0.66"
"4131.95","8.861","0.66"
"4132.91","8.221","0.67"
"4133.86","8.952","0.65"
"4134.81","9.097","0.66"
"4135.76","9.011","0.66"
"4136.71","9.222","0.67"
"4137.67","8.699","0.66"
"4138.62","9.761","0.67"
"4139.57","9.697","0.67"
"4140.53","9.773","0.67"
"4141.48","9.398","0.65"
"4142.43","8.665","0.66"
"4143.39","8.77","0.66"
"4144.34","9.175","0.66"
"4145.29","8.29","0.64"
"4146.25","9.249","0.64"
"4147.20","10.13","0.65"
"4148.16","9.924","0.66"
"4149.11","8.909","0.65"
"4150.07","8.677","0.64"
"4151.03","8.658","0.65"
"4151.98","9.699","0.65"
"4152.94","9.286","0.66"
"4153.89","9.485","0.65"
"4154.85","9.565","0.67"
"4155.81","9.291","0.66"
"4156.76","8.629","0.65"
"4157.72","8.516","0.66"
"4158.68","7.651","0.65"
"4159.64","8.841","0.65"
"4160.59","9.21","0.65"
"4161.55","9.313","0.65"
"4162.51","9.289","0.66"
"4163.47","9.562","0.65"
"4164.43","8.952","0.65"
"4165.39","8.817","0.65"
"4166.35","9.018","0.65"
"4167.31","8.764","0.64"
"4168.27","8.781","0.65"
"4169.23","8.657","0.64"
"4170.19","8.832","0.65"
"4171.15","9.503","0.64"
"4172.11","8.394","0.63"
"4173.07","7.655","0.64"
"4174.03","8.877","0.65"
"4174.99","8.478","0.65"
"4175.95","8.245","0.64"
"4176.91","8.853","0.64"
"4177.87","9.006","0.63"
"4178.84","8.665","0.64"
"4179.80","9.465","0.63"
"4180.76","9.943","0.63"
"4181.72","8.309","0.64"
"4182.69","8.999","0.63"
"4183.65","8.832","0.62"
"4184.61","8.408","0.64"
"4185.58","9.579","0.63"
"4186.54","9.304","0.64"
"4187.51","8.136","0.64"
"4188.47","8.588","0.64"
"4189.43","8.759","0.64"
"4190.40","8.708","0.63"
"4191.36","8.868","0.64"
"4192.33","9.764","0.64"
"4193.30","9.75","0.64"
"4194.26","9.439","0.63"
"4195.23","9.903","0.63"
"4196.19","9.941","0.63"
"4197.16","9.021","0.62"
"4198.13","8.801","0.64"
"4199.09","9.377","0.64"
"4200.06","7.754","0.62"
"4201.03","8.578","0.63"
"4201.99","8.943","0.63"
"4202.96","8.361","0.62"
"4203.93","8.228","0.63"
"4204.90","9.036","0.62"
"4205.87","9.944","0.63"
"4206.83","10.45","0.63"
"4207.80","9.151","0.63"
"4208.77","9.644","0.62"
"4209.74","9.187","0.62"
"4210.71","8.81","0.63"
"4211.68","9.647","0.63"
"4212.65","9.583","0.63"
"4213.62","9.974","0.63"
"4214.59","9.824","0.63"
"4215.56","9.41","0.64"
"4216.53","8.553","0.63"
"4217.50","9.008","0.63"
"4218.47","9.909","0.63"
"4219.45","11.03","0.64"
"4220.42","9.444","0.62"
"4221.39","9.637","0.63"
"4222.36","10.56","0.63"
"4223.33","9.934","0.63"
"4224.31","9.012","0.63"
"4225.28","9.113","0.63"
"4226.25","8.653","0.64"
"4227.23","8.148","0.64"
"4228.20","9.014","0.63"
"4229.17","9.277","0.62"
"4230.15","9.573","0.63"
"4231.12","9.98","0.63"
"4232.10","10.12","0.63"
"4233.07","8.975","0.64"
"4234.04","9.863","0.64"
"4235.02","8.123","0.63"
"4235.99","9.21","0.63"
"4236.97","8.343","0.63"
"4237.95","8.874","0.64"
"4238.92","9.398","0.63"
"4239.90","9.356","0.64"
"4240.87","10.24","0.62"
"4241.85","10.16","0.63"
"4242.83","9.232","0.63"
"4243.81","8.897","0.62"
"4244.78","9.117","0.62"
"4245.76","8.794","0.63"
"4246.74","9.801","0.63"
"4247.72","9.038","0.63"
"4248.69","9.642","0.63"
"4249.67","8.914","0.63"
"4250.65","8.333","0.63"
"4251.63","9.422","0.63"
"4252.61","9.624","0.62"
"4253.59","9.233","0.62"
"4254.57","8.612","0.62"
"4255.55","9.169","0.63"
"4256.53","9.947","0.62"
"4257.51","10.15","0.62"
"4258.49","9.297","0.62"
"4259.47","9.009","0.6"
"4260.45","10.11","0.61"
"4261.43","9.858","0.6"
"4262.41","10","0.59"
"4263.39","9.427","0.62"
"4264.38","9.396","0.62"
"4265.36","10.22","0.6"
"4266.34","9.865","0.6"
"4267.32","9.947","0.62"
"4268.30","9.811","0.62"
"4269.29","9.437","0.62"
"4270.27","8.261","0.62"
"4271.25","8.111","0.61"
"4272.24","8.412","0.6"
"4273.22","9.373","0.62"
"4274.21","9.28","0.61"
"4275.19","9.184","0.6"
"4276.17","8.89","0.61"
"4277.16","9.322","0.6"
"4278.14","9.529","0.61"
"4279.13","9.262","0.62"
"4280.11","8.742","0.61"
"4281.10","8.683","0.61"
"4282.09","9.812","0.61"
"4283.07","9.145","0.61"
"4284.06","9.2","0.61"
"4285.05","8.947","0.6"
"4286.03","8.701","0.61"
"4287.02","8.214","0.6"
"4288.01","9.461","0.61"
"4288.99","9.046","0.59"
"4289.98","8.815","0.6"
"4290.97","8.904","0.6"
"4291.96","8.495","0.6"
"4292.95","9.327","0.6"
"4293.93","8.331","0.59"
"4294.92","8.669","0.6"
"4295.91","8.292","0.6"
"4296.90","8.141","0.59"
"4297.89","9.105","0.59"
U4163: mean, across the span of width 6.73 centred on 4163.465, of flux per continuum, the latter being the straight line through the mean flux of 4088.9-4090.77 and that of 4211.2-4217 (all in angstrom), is 1.00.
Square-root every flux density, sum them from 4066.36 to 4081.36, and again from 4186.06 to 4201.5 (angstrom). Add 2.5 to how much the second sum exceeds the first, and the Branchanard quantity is 1.6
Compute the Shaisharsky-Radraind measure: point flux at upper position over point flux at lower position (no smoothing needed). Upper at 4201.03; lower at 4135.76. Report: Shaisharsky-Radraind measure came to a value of 0.95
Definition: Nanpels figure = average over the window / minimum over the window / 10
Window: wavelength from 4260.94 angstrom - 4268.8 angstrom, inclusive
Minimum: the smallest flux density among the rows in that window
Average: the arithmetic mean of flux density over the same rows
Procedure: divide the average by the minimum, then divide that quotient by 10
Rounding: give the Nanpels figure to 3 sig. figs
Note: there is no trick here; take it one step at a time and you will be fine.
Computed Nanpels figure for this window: 0.104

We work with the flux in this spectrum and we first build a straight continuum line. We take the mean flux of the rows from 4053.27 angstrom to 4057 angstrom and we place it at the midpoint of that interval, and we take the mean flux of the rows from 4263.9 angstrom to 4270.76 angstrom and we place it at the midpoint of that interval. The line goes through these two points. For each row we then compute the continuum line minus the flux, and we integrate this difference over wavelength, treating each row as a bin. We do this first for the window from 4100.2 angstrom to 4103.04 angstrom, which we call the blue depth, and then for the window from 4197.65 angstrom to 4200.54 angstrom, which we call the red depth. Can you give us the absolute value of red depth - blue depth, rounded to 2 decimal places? 3.95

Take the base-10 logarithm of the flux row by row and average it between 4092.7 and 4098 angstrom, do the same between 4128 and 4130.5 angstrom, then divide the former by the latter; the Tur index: 0.95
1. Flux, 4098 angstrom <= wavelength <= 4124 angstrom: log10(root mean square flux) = 0.927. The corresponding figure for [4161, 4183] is 0.949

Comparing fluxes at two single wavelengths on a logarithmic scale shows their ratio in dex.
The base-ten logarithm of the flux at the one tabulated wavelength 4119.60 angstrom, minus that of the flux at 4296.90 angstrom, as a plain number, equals 0.04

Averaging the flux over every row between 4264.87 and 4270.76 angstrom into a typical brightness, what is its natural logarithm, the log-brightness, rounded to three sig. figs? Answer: 2.26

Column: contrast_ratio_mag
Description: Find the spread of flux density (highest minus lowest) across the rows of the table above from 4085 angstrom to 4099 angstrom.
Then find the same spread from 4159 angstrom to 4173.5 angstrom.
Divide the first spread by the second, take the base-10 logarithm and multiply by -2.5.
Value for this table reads -0.4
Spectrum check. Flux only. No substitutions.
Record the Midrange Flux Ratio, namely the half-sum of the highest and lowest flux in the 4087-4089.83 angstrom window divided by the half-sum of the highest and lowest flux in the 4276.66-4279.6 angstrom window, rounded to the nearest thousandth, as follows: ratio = 0.977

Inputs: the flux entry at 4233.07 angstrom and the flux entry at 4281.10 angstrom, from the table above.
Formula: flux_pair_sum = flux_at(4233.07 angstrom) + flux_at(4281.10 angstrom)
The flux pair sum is 17.7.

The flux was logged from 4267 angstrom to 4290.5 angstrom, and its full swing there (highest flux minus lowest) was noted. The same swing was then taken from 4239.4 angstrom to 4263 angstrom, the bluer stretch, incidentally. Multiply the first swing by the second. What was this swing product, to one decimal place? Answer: 3.5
